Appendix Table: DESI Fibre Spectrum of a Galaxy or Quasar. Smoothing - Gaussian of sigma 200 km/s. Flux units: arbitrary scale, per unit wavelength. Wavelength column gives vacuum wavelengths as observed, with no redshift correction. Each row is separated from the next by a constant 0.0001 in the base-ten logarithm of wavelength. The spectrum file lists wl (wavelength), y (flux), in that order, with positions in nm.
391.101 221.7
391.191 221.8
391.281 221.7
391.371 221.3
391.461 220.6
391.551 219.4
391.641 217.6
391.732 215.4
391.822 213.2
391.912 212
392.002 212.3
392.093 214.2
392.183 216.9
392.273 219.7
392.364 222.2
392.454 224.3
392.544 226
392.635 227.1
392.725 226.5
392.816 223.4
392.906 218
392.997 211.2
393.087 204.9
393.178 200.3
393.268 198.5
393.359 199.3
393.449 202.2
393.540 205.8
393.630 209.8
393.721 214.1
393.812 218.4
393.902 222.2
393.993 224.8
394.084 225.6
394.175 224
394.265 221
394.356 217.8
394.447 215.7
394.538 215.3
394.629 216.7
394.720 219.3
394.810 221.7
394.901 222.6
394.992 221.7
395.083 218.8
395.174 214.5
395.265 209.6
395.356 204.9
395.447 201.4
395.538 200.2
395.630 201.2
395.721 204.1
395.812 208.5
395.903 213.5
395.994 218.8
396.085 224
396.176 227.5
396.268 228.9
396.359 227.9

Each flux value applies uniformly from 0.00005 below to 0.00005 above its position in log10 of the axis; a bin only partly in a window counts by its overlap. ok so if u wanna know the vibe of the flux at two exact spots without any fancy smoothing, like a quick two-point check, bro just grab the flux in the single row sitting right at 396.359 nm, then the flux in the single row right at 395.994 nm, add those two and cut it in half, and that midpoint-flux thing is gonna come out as 223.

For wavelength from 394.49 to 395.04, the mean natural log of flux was 5.39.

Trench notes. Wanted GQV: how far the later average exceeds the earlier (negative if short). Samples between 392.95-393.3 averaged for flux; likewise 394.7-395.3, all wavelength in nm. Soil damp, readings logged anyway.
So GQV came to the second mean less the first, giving 15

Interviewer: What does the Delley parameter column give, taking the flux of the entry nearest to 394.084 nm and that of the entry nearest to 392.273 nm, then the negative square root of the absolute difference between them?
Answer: -2.4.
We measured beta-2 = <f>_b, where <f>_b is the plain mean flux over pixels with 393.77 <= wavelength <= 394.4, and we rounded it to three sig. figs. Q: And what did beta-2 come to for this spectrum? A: 222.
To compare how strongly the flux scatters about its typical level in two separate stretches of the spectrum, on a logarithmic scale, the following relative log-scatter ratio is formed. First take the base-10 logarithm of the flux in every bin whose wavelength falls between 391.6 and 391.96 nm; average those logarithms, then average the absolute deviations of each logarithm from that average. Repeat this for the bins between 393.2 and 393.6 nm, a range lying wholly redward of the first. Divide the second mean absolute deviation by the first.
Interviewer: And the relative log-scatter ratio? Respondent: 1.4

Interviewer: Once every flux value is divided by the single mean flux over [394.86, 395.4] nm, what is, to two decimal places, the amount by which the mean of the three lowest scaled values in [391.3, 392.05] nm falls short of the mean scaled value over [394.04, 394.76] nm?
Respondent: 0.03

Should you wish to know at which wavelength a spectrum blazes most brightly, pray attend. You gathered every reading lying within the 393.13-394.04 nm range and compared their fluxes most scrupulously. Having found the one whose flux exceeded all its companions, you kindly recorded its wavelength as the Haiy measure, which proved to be 393.993 nm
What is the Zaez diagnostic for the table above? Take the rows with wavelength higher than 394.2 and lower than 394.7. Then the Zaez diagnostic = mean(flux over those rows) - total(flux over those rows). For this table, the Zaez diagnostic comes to -869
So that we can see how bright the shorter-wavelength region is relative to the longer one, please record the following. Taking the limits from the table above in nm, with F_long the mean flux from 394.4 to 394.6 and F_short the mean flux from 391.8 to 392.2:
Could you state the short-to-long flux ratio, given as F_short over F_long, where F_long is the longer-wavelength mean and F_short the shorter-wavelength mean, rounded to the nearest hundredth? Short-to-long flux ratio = 0.99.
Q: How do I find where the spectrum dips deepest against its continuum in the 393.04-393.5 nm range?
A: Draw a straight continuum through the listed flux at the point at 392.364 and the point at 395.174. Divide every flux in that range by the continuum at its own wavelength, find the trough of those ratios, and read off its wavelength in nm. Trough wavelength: 393.268 nm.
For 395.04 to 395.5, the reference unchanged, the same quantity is 395.447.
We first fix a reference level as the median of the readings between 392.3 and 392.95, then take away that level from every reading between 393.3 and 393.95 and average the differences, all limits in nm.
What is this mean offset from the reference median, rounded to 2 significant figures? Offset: -14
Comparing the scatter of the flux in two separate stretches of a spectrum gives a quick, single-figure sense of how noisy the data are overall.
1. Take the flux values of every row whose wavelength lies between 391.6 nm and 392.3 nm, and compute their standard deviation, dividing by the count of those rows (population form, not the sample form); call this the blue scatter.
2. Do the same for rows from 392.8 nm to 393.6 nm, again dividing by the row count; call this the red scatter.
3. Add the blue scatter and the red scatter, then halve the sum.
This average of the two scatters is 5.4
